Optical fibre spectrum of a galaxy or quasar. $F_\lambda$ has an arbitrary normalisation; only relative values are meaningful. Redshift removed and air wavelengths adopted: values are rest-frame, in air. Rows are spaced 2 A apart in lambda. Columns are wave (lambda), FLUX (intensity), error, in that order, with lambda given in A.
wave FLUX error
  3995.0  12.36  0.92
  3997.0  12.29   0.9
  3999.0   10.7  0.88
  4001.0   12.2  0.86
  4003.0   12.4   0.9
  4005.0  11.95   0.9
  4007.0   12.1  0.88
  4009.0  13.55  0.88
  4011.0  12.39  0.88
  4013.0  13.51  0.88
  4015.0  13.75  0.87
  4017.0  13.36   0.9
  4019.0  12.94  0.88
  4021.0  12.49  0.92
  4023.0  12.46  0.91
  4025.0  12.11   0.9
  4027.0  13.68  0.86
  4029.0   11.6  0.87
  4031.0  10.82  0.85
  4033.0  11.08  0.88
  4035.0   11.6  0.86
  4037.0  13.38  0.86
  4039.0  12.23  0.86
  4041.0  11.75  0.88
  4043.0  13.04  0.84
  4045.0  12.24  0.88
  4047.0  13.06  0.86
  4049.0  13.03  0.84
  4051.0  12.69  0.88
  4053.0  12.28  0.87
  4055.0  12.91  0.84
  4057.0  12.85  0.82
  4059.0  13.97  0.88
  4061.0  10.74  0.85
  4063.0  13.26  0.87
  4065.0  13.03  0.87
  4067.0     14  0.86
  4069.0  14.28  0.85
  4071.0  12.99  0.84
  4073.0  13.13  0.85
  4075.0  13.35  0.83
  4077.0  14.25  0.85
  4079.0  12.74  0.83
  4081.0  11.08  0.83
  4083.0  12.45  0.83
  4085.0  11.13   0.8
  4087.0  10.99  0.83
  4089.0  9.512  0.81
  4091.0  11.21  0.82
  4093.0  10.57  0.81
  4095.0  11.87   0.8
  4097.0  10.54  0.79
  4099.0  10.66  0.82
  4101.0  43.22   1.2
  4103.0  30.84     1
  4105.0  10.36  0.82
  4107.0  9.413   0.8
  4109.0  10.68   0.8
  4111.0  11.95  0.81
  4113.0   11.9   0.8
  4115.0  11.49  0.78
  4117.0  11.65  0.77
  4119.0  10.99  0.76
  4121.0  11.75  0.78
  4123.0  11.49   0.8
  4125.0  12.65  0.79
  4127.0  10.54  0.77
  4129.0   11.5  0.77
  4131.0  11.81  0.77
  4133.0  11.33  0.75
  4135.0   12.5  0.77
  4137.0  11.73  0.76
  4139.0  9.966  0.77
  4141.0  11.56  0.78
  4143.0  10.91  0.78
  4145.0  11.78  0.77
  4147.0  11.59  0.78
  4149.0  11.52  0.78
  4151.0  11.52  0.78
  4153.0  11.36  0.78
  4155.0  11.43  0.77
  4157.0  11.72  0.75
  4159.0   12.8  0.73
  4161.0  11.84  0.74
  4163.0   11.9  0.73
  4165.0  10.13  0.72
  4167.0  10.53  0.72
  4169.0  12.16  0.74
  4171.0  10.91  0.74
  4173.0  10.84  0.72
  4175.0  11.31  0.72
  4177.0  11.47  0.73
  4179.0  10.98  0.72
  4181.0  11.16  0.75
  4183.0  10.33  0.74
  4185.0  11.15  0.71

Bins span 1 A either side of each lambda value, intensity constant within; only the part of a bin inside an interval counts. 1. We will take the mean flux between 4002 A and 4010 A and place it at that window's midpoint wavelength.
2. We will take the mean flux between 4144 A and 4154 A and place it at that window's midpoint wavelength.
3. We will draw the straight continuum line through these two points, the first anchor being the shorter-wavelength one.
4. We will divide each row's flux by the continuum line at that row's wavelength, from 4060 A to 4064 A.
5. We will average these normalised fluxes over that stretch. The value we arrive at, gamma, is 0.99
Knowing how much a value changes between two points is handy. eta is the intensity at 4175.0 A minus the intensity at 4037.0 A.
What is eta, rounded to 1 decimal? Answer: -2.1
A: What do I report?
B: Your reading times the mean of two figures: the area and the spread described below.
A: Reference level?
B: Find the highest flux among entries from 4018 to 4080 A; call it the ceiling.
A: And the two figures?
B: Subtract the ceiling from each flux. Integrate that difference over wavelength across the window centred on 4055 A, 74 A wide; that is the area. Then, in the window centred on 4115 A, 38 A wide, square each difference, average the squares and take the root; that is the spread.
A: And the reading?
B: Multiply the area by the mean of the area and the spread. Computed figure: 8692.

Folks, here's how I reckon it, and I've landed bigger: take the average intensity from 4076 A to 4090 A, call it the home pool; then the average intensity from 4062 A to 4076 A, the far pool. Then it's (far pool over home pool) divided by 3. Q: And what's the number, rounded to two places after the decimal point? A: 0.38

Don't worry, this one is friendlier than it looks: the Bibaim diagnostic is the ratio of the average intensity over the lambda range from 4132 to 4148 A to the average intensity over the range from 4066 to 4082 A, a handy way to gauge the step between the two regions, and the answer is 0.86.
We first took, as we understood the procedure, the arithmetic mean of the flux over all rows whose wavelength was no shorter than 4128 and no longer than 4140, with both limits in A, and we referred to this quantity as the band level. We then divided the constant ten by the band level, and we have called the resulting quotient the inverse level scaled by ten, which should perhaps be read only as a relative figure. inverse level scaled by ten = 0.87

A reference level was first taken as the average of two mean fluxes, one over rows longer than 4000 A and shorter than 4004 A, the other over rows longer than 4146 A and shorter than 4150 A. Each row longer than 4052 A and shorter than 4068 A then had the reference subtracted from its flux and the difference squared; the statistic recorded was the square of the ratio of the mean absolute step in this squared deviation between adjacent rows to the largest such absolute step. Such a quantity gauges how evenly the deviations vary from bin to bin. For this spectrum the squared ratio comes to 0.23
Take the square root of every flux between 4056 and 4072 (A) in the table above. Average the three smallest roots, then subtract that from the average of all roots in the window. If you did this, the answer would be 0.13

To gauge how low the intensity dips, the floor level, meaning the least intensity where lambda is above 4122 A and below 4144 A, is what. 9.966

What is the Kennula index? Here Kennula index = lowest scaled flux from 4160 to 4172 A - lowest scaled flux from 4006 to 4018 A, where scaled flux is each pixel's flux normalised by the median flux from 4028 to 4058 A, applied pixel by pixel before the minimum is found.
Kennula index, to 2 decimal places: -0.16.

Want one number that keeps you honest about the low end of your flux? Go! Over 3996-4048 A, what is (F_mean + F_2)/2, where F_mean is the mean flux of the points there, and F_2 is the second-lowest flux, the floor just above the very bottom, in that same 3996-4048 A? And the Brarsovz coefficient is 11.6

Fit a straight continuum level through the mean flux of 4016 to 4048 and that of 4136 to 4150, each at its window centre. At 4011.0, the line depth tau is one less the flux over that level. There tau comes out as 0.01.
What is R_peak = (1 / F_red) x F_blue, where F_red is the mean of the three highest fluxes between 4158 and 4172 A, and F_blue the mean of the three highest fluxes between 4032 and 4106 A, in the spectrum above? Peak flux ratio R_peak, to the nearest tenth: 2.4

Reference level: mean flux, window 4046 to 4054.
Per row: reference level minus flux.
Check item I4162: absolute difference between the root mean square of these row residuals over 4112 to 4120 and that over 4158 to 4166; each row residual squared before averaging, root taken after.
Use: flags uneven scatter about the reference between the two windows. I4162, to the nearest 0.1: 0.2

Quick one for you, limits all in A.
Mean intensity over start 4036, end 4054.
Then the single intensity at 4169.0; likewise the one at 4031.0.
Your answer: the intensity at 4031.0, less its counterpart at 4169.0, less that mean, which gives -14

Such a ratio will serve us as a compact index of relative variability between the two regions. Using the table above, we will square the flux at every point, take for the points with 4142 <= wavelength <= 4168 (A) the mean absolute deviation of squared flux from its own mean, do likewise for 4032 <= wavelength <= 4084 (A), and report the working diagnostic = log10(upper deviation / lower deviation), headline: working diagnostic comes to -0.24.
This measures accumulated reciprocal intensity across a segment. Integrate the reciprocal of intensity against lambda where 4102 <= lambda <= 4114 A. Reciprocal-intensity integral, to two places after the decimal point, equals 0.99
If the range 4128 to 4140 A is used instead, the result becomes 1.05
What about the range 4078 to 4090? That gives 1.07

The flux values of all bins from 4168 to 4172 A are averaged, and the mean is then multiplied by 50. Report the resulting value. 577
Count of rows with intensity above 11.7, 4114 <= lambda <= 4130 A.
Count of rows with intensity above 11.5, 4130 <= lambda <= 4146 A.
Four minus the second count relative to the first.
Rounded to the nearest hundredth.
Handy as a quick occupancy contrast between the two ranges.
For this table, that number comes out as 1.50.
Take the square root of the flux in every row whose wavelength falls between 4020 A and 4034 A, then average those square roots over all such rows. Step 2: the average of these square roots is 3.47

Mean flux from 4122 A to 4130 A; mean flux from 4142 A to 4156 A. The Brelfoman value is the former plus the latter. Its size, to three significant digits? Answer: 23.0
